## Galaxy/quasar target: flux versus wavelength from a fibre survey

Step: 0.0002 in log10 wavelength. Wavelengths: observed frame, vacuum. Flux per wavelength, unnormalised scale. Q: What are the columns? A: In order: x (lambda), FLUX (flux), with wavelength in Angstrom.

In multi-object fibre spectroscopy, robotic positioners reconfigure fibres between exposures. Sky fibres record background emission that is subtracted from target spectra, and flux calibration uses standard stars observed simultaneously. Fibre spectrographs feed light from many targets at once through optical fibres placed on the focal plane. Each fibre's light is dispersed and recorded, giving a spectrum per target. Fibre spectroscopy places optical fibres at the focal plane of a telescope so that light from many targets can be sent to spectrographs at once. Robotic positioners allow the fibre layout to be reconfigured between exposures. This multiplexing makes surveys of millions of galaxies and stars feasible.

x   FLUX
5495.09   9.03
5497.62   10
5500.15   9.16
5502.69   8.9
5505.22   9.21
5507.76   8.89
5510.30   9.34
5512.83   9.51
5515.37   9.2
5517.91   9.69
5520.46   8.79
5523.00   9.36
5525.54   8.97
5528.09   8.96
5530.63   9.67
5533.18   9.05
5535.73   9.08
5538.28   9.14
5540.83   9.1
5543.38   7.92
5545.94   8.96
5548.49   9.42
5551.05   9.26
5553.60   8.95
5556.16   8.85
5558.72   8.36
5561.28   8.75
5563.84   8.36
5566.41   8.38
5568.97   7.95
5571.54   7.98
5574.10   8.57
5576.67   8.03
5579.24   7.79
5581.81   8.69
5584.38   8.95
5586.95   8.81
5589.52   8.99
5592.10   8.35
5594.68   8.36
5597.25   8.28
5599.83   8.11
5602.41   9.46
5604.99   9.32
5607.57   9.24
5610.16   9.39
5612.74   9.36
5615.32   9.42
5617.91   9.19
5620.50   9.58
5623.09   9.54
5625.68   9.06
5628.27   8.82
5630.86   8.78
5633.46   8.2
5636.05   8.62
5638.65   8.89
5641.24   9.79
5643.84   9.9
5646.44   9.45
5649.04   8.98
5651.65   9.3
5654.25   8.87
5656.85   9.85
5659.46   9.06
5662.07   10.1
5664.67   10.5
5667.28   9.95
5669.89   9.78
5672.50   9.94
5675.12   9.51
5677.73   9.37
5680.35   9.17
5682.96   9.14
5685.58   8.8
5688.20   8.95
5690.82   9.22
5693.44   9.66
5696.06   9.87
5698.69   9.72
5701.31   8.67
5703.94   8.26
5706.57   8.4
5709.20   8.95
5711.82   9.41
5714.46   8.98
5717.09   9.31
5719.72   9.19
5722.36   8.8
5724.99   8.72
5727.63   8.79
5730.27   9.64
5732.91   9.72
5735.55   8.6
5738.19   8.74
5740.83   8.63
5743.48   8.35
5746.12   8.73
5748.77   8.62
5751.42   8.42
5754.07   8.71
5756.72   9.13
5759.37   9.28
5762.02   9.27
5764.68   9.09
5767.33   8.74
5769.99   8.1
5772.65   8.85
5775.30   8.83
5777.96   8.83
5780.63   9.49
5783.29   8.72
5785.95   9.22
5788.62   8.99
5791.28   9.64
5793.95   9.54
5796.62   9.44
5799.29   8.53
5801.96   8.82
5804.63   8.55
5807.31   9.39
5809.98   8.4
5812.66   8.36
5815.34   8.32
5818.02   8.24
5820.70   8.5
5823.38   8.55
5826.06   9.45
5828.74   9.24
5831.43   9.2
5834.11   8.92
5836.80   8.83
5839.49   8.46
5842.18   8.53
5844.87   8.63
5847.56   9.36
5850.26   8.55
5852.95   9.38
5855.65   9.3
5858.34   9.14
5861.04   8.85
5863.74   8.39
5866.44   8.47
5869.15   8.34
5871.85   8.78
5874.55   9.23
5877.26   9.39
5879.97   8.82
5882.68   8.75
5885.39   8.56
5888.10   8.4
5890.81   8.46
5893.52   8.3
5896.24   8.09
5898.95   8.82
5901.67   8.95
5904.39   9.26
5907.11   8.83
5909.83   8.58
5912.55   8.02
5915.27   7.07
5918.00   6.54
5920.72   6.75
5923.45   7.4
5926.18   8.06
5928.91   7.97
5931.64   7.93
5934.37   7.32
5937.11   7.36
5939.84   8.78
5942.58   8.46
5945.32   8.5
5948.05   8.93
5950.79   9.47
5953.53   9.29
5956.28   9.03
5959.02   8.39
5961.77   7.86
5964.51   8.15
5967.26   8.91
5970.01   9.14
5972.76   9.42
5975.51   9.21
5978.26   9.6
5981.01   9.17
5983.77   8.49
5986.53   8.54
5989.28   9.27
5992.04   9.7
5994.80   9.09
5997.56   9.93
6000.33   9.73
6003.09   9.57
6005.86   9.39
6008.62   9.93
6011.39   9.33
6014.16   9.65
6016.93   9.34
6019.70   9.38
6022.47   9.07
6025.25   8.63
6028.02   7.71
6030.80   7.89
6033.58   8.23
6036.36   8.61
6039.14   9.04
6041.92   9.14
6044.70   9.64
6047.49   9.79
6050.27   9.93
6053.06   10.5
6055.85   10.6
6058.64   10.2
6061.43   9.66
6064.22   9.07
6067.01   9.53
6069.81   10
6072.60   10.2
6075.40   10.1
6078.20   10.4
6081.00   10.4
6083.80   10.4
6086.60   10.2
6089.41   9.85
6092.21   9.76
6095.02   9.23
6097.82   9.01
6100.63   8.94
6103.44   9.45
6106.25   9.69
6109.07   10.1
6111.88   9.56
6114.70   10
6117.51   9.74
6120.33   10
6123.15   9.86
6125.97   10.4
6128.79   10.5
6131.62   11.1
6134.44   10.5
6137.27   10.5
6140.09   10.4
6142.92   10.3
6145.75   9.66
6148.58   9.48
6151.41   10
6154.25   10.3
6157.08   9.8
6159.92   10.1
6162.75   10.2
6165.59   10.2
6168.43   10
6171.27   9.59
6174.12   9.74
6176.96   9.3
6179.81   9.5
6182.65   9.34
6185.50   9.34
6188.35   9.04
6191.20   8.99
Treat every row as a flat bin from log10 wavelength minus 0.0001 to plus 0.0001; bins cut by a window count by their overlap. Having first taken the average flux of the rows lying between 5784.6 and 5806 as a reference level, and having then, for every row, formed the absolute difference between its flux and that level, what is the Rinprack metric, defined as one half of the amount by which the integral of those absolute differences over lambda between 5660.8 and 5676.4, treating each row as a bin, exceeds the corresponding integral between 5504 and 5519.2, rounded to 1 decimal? 4.7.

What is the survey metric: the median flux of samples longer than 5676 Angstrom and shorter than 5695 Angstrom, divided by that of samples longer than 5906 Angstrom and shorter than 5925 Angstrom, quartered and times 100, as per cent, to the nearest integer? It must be 31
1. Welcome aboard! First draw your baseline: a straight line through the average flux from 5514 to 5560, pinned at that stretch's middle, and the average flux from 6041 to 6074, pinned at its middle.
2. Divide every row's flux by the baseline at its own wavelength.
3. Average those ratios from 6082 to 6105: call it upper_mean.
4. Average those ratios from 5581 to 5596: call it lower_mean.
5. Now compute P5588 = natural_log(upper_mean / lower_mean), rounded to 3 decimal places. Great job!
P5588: 0.017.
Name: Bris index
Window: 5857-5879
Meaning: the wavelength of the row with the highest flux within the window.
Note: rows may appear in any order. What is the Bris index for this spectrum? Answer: 5877.26 Angstrom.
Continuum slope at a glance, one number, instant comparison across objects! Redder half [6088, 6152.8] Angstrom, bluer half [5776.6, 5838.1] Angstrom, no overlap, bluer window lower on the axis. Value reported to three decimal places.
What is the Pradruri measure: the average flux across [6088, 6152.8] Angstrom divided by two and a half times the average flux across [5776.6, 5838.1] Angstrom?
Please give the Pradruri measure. 0.445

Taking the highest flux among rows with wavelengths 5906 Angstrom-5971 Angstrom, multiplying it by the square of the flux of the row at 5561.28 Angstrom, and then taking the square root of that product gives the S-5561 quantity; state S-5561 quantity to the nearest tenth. 26.9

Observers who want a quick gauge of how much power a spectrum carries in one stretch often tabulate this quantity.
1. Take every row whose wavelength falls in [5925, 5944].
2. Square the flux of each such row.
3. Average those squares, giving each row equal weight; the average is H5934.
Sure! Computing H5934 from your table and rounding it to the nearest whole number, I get 64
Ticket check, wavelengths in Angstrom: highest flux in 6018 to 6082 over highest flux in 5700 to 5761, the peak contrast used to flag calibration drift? 1.09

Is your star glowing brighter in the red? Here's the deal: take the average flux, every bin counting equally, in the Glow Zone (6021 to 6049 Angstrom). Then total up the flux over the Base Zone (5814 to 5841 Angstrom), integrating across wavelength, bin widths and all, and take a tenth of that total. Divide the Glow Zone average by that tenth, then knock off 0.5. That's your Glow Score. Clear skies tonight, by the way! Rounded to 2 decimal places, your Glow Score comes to -0.13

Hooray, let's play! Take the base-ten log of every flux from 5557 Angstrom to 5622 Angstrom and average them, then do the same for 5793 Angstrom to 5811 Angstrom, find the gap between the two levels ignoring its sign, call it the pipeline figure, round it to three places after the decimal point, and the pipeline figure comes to 0.012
